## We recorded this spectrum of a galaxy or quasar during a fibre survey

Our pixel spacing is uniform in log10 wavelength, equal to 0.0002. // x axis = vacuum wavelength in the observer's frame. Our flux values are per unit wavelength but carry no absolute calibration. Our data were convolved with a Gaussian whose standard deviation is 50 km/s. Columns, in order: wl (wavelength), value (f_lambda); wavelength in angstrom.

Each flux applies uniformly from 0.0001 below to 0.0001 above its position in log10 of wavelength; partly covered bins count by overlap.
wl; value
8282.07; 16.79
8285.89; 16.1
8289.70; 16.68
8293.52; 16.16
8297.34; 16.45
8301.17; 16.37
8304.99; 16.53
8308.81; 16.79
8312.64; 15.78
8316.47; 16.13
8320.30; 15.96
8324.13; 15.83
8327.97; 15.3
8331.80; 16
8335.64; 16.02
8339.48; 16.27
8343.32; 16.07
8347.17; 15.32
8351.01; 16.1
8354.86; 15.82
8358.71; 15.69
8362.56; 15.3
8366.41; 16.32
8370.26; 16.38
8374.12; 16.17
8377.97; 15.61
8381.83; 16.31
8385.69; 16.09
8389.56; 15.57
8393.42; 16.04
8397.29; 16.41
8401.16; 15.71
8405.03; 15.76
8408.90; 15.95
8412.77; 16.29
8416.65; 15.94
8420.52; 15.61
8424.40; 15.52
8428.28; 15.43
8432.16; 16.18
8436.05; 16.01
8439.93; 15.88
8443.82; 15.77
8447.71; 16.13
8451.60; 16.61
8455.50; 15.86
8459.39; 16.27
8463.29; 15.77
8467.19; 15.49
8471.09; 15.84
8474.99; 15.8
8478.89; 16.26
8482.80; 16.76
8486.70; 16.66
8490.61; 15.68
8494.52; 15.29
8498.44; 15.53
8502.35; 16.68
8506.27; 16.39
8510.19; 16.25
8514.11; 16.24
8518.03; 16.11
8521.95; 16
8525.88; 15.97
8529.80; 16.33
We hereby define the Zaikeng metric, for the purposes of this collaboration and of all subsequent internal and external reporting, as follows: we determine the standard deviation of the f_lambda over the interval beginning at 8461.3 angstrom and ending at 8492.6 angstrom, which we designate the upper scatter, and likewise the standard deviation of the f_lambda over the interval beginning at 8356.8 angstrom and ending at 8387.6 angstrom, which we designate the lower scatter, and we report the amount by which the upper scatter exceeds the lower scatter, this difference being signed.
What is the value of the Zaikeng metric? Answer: 0.07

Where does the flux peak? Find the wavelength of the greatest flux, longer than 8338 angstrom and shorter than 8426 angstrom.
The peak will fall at 8397.29 angstrom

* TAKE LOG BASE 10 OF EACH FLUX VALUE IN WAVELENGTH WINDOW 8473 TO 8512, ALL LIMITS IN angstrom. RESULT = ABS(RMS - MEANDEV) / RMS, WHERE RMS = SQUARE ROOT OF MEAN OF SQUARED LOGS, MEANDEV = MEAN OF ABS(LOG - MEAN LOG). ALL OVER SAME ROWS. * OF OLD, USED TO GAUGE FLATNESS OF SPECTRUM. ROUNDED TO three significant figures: 0.990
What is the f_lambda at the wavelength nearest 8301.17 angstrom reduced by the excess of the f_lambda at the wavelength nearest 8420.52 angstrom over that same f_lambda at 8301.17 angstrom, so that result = 17.1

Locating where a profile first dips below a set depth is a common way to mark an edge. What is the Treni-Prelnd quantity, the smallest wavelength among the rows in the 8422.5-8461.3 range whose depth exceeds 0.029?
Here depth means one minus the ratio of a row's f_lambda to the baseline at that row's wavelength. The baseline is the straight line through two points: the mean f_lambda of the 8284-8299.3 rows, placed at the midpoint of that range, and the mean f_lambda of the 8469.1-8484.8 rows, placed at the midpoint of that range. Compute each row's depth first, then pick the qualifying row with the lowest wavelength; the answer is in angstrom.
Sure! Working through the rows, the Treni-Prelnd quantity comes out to 8424.40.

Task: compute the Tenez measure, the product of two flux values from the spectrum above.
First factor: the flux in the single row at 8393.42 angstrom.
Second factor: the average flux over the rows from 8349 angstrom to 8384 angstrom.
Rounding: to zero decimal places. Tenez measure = 256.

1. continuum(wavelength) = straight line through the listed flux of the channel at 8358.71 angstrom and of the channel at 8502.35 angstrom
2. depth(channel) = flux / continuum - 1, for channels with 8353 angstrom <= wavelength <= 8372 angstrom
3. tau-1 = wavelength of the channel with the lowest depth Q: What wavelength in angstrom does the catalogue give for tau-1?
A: 8362.56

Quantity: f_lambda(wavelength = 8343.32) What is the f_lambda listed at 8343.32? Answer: 16.07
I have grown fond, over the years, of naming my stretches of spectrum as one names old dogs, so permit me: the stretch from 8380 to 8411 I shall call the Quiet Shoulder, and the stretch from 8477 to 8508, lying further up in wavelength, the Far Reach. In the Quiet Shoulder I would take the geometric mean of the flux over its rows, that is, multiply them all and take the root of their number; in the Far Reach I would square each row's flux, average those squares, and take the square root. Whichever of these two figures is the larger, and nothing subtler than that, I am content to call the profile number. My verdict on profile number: 16.2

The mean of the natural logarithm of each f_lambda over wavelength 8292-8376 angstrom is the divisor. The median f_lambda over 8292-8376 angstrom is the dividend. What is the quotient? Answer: 5.80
